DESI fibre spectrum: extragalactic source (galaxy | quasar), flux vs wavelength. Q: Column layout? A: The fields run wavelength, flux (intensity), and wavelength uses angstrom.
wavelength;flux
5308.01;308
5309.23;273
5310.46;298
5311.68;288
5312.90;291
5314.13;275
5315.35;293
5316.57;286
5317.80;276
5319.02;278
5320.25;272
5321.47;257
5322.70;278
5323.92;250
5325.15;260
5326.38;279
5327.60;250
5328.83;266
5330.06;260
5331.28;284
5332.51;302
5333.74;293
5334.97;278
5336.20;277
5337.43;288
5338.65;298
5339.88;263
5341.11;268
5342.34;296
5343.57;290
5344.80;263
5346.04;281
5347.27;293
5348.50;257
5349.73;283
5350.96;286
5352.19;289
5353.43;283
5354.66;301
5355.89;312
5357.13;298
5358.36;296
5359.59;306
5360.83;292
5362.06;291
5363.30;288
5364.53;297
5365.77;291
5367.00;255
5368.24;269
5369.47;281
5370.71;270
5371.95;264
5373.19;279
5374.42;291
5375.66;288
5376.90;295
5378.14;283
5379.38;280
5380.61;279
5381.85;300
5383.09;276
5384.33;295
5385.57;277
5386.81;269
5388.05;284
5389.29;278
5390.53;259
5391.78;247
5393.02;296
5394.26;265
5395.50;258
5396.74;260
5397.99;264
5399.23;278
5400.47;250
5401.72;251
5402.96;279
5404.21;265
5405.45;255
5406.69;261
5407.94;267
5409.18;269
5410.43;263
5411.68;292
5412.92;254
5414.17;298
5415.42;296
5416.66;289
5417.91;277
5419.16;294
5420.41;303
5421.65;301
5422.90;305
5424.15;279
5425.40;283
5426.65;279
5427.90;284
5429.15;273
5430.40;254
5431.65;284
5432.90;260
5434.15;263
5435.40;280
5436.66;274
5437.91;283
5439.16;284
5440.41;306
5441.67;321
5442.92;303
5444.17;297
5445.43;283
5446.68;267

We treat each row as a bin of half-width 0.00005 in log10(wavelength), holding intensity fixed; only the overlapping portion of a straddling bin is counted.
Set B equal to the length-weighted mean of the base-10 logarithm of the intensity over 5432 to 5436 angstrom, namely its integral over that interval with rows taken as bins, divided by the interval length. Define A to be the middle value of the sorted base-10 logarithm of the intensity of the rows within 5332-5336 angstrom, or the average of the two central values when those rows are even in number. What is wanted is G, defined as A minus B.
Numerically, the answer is 0.04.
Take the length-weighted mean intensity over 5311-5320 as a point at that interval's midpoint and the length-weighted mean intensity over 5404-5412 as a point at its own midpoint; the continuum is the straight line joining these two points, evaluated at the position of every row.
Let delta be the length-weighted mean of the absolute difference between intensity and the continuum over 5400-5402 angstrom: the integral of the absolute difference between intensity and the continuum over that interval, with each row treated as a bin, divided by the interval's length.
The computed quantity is 17.4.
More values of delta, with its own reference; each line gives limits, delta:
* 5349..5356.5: 15.7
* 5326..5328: 17.1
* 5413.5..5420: 26.0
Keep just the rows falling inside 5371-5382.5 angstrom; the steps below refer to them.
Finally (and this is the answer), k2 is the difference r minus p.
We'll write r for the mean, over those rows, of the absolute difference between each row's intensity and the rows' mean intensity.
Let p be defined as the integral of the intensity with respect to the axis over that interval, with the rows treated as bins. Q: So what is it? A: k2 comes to -3257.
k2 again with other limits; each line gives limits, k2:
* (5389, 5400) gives -2922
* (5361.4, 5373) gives -3218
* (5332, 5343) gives -3120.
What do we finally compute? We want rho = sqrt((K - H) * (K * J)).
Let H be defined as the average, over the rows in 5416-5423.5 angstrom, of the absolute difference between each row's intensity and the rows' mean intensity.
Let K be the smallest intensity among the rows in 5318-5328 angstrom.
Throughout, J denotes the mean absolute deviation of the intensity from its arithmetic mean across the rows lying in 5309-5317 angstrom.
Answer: 655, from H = 8.2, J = 7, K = 250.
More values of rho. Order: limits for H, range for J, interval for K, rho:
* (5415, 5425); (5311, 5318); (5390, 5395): 605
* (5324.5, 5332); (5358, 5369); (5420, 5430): 897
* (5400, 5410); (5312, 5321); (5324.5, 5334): 661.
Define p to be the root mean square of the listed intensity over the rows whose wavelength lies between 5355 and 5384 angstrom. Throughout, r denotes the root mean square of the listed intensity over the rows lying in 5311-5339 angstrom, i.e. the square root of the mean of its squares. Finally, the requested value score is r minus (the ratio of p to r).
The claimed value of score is 277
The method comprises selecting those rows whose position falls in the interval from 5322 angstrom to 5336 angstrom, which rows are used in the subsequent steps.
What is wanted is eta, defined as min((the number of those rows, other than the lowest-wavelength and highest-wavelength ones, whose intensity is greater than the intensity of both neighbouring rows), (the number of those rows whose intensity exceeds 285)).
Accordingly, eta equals 2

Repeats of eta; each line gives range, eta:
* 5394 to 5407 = 0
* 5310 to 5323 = 3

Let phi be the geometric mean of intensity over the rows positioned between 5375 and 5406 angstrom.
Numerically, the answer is 273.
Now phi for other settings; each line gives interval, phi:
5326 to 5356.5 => 281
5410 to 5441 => 282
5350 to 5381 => 286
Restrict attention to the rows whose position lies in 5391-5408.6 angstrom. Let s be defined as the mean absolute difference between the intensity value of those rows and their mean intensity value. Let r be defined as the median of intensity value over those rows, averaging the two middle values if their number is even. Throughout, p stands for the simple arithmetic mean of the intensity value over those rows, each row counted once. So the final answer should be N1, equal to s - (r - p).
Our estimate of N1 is 10.9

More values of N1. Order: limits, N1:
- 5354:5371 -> 9.3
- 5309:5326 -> 10.4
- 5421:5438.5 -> 9.2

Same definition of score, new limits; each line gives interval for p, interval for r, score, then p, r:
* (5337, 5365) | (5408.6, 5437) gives 280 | 288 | 281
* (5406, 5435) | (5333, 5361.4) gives 286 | 280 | 287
